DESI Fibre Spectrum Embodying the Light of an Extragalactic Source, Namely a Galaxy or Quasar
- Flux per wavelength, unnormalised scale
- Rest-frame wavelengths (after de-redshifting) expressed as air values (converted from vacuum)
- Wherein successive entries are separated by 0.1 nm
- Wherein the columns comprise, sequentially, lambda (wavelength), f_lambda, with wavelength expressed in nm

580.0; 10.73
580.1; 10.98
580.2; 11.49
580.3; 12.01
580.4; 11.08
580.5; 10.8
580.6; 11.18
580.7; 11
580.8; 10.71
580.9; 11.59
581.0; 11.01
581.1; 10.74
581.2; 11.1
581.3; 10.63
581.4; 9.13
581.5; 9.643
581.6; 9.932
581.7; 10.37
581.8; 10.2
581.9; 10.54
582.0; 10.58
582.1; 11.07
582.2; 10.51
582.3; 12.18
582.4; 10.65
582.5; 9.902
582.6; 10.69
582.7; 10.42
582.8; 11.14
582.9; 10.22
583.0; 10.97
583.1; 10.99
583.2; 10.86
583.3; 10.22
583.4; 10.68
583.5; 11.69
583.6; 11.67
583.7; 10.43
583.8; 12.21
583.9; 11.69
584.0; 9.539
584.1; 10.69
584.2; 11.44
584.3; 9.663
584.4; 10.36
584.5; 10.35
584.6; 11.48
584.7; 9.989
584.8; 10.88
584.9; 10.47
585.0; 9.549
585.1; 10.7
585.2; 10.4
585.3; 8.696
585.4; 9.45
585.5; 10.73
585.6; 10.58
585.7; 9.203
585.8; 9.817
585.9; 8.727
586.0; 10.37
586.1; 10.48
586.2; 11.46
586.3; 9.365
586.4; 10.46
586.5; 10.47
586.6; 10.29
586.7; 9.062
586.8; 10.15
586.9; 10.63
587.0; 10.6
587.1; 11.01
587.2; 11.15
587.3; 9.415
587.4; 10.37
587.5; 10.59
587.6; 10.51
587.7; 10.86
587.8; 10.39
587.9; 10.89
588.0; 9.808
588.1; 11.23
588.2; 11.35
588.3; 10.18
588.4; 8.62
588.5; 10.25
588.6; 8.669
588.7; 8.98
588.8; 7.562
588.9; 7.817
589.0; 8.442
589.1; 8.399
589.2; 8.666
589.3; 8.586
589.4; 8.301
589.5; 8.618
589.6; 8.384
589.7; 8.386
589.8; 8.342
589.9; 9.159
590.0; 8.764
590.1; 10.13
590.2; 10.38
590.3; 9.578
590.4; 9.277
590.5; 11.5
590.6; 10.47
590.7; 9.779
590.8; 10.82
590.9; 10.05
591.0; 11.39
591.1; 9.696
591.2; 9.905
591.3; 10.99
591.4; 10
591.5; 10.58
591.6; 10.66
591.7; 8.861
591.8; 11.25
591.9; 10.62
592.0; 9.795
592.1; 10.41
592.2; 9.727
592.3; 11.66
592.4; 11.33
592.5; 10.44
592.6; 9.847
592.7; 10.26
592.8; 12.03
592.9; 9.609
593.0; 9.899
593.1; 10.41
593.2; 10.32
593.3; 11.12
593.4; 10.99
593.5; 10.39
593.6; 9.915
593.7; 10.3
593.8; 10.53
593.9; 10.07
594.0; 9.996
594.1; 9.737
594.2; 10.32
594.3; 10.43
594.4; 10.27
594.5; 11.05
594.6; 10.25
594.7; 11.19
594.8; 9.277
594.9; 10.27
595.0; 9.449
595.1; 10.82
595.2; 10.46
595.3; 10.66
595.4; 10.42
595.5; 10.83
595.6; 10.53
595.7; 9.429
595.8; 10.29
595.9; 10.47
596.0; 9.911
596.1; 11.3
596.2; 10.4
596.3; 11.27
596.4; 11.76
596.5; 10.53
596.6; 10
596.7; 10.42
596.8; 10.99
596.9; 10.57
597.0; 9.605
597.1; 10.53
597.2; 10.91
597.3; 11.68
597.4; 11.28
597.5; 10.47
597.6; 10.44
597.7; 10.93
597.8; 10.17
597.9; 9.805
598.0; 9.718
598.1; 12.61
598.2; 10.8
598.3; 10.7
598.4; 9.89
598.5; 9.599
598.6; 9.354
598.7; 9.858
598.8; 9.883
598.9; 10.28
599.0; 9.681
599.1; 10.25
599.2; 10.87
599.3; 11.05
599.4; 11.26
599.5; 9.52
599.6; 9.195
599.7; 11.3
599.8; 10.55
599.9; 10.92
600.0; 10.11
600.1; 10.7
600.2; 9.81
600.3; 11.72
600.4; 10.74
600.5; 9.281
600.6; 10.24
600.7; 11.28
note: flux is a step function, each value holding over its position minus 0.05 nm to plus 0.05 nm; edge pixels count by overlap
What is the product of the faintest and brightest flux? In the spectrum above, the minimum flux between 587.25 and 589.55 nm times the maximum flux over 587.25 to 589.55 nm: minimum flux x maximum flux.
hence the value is 86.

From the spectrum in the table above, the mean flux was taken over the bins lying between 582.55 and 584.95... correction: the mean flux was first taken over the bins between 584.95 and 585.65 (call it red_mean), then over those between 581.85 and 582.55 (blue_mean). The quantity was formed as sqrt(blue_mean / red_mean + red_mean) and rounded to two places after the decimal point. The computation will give 3.33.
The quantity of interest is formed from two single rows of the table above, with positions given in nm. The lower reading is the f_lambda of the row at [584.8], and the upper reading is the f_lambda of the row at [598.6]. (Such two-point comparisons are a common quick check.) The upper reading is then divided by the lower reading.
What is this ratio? 0.86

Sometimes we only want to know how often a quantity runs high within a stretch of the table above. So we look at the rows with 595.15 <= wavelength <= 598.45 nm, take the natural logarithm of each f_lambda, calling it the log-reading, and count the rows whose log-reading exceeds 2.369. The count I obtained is 12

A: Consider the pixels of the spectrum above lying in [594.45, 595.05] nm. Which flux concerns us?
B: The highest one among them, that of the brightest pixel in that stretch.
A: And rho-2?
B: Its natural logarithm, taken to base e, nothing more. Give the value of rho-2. 2.42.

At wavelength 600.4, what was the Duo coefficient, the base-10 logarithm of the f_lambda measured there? 1.03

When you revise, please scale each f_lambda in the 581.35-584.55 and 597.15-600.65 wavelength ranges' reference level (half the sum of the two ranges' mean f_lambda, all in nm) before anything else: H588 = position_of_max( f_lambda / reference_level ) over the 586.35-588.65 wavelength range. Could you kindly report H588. 588.2 nm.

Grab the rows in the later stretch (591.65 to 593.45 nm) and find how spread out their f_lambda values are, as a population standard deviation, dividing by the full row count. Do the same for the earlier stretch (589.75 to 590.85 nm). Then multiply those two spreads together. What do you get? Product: 0.70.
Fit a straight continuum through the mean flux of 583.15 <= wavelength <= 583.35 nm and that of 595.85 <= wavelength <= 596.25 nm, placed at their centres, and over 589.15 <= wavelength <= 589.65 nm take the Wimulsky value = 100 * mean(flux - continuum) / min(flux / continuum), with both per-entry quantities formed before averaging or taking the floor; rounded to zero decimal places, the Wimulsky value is -256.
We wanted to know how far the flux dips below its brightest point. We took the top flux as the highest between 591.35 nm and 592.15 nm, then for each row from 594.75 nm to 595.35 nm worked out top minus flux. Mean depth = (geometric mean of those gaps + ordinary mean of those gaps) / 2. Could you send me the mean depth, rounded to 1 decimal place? 1.0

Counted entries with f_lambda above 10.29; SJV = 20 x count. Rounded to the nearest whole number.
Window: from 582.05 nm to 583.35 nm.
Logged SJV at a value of 200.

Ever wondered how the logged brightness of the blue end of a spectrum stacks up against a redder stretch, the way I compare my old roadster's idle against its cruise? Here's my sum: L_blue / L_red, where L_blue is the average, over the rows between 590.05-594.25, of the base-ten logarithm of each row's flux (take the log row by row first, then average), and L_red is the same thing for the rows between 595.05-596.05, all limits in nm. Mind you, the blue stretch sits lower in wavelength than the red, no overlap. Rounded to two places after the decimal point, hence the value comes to 1.00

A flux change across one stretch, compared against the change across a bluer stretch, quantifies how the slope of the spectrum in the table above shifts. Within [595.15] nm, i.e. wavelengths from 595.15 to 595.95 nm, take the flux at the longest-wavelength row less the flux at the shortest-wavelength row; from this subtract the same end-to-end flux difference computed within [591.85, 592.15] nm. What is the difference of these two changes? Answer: 0.2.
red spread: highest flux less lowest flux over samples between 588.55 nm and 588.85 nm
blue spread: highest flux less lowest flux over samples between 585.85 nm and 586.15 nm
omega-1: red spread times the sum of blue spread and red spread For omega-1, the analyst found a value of 4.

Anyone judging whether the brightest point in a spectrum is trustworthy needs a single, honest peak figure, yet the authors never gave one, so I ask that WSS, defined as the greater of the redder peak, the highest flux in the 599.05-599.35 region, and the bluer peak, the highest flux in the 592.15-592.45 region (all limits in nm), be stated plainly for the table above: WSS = 11.7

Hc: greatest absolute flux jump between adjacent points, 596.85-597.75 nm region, 1.0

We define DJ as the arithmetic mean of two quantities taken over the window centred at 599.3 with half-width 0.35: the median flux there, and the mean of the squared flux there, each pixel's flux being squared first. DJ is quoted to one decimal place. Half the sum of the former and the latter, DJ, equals 58.1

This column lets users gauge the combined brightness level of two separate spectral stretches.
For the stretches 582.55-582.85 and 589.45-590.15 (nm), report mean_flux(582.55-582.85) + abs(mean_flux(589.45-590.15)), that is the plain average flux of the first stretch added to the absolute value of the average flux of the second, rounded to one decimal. 19.6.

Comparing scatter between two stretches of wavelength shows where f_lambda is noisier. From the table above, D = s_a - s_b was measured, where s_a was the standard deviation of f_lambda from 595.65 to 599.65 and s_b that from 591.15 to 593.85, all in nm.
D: 0.06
